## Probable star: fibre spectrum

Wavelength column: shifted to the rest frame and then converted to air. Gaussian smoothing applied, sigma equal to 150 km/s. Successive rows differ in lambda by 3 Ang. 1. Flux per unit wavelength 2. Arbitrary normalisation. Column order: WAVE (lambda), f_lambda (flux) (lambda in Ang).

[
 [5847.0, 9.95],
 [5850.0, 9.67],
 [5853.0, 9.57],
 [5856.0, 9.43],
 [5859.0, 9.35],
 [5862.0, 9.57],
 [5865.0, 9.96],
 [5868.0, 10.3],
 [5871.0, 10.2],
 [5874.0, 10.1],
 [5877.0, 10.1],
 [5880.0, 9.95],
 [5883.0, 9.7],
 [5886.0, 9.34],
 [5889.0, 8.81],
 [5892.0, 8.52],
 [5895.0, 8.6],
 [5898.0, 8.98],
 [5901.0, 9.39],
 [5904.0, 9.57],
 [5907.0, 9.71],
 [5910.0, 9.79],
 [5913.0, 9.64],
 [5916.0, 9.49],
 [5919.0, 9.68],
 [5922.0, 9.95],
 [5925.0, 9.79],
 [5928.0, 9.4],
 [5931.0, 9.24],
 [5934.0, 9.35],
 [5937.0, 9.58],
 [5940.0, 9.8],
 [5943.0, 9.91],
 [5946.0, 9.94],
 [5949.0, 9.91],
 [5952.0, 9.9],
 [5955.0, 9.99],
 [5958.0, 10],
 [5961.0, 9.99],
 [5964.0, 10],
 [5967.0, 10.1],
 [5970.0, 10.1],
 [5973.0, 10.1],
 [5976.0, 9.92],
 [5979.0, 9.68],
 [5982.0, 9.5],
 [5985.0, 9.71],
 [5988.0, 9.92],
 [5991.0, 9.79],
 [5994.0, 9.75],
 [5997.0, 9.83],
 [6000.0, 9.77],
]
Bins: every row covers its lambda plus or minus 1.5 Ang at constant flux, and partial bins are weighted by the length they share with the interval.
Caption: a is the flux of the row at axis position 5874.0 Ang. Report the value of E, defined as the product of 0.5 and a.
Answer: 5.05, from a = 10.1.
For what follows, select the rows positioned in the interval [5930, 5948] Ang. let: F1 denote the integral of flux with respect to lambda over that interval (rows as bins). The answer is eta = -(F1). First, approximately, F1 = 174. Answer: -174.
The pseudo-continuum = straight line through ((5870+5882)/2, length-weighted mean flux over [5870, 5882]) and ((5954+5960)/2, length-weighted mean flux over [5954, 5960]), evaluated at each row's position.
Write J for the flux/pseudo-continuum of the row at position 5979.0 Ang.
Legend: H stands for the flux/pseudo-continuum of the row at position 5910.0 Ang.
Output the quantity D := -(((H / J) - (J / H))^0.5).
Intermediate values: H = 0.98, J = 0.970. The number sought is -0.10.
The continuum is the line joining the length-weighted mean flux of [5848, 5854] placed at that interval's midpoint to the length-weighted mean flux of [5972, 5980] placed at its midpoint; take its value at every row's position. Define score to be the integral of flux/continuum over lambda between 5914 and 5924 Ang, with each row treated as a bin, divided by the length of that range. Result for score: 0.99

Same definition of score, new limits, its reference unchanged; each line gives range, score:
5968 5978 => 1.01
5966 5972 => 1.02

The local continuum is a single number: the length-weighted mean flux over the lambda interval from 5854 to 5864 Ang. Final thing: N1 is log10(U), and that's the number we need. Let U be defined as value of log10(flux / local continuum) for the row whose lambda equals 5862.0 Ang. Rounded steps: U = 0.004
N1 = -2.39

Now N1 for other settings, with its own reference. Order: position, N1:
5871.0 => -1.50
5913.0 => -2.14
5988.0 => -1.71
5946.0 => -1.69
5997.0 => -1.80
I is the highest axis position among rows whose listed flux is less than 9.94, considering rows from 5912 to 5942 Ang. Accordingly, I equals 5940.0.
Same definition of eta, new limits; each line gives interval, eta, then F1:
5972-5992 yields -196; 196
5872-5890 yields -175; 175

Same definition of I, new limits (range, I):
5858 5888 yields 5886.0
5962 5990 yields 5988.0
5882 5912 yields 5910.0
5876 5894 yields 5892.0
